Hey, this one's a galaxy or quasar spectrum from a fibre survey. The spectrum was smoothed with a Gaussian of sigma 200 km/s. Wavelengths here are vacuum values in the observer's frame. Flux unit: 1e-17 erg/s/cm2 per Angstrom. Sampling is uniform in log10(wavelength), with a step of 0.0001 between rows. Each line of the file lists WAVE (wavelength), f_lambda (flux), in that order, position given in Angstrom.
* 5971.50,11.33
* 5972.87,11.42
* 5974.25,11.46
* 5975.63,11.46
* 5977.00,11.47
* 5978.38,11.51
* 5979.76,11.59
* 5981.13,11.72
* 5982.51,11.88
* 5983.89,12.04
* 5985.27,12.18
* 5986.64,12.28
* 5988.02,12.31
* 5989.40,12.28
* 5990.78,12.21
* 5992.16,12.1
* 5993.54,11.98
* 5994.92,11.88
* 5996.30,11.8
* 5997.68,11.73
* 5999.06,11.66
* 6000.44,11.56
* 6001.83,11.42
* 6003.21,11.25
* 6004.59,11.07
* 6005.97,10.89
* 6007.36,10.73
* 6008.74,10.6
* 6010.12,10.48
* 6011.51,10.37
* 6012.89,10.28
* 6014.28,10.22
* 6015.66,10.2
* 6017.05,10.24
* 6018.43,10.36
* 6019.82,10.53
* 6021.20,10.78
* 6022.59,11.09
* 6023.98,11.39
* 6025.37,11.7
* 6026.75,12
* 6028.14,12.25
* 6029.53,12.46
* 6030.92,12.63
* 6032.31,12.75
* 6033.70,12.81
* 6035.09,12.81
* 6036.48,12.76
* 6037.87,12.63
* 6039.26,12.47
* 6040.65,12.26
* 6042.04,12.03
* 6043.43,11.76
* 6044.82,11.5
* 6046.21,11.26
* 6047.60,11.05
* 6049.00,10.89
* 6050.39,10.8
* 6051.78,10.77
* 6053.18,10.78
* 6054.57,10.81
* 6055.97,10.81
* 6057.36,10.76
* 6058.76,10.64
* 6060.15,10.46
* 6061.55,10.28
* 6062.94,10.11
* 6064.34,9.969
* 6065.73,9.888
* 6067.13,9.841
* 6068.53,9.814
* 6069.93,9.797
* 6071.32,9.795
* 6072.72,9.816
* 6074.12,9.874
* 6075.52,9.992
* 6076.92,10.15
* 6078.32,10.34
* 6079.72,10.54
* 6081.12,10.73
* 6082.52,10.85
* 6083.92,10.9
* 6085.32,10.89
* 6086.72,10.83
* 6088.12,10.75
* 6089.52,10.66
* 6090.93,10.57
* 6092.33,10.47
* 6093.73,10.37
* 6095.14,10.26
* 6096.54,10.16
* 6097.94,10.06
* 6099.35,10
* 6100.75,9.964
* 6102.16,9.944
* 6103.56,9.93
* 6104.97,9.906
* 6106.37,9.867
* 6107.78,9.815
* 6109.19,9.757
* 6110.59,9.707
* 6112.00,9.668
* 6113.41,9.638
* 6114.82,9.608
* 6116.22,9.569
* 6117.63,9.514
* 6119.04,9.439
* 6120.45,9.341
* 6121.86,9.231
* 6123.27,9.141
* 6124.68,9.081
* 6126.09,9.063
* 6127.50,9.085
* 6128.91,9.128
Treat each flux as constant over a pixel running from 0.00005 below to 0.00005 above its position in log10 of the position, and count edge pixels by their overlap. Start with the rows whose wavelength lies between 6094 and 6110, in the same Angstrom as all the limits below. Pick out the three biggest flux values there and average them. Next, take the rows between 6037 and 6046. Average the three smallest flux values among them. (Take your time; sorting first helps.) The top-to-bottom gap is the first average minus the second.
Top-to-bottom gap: -1.6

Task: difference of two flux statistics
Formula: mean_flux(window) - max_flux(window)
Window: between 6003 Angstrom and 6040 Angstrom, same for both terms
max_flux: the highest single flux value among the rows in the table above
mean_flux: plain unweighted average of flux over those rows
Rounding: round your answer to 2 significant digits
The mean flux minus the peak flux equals -1.4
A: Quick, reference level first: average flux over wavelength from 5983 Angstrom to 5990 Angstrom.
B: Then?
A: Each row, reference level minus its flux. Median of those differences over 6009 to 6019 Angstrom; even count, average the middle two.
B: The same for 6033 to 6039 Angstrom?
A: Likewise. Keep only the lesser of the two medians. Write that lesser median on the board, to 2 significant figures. -0.57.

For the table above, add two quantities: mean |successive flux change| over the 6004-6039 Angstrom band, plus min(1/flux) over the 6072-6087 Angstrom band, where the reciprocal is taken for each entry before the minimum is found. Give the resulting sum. 0.24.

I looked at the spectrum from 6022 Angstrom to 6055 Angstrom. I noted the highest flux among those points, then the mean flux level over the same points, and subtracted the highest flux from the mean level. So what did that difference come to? -1.0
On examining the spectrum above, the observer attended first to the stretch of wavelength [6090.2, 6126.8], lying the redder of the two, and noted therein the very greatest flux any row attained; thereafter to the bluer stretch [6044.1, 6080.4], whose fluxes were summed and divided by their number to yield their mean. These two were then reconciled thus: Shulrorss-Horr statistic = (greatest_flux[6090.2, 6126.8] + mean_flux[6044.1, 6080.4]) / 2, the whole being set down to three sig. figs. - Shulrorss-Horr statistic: 10.5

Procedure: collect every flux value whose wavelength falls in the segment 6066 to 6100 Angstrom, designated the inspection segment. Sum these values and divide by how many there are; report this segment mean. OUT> 10.3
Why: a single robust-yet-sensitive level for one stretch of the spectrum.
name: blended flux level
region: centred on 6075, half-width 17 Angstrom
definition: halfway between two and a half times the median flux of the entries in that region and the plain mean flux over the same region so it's 18.0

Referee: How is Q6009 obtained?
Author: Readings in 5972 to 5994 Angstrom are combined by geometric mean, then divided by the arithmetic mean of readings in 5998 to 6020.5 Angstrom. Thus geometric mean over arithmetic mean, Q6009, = 1.10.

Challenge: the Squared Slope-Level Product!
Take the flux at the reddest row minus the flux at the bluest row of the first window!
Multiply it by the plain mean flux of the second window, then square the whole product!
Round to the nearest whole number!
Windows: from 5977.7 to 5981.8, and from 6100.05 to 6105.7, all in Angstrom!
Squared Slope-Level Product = 4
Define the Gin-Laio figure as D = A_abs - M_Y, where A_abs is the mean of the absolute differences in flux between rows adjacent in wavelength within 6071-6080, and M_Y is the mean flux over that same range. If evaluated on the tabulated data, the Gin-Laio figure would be -9.9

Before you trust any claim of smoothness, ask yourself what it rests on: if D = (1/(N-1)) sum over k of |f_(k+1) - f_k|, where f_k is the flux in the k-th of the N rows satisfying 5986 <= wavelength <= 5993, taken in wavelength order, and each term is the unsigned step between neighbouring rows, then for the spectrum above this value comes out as 0.060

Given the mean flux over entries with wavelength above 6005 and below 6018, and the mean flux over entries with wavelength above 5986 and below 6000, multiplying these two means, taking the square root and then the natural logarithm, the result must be 2.42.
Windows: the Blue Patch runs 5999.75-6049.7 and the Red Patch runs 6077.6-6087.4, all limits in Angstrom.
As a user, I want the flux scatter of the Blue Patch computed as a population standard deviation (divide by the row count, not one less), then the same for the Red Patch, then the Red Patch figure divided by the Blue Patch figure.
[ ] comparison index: 0.23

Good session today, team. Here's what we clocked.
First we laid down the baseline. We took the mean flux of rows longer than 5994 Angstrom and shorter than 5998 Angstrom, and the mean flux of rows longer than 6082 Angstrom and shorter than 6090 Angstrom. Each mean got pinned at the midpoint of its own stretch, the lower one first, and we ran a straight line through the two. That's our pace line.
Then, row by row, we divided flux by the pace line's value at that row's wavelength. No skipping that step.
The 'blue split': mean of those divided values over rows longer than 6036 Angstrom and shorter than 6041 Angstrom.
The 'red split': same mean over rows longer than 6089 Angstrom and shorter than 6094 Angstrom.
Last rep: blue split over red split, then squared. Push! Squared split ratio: 1.28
